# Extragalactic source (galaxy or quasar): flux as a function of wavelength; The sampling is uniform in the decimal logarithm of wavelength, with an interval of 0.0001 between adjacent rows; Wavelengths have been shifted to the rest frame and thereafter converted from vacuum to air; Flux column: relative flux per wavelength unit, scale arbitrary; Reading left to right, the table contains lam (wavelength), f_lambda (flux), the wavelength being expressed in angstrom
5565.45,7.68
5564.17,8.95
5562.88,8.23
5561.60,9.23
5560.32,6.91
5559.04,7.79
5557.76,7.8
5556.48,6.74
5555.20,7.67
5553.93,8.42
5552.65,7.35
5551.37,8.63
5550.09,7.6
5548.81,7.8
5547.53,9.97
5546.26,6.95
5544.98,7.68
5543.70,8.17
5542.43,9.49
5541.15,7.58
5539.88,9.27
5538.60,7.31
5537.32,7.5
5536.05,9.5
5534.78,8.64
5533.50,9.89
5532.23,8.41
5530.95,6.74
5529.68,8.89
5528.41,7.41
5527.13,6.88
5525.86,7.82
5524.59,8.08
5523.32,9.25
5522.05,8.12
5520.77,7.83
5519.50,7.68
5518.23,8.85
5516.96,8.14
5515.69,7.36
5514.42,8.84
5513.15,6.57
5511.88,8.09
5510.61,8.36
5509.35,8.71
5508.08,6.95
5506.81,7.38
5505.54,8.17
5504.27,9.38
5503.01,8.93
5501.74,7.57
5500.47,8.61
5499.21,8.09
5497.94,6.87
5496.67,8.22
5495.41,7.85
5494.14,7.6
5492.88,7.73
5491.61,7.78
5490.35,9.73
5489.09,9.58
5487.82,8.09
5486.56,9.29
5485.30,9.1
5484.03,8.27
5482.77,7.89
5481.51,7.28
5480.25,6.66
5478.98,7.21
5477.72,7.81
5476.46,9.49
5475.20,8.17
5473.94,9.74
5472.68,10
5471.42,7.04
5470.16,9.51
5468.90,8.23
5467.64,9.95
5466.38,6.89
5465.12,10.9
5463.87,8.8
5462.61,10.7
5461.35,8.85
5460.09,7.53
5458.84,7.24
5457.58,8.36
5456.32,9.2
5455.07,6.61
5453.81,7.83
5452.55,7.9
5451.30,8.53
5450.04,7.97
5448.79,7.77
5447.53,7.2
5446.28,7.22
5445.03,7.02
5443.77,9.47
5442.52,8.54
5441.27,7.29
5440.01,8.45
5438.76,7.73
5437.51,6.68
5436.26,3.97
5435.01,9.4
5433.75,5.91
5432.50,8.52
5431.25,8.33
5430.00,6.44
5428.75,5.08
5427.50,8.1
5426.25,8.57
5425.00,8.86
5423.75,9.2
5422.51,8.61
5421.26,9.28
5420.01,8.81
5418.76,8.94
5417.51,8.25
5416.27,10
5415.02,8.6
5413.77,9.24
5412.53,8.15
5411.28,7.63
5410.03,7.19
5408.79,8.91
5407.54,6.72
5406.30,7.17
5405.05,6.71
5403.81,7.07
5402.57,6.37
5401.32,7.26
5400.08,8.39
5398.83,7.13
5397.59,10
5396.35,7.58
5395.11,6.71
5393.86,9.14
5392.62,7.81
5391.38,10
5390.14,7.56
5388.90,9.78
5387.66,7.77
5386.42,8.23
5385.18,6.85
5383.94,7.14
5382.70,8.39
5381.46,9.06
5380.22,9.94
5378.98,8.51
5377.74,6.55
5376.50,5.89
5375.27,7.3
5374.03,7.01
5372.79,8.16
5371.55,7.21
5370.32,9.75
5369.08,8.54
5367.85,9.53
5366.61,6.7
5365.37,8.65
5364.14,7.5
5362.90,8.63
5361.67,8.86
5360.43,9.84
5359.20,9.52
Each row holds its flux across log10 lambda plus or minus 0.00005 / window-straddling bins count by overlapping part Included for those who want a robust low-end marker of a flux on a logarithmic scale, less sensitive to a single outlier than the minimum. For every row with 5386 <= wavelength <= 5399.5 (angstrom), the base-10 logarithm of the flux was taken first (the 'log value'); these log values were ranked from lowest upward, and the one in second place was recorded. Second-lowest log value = 0.85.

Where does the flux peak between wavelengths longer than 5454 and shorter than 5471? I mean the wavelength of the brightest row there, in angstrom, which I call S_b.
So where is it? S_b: 5465.12 angstrom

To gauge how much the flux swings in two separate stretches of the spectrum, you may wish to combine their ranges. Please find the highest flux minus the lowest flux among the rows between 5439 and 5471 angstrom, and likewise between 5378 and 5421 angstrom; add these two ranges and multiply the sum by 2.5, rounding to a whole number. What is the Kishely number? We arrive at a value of 20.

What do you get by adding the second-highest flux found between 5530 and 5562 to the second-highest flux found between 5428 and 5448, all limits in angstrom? 19.29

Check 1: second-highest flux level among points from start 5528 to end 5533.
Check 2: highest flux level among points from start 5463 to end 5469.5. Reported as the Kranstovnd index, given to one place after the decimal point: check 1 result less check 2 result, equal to -2.5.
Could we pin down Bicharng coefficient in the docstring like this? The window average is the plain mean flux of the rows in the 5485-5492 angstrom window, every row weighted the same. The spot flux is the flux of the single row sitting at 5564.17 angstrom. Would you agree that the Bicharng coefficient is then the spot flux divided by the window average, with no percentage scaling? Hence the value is 1.00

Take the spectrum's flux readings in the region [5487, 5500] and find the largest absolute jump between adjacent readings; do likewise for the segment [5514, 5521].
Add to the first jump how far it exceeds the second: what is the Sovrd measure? 2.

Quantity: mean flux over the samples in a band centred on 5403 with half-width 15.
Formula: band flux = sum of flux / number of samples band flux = 8.06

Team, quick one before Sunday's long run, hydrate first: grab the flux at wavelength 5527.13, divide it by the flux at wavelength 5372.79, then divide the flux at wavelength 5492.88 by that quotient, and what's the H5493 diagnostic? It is 9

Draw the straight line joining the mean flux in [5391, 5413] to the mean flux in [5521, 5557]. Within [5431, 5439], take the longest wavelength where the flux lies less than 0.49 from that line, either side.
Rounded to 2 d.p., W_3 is 5438.76 angstrom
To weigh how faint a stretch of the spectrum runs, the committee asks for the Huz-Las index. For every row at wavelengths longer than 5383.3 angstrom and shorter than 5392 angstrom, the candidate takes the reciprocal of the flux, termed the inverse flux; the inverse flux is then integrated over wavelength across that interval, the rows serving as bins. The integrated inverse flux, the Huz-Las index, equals 1.08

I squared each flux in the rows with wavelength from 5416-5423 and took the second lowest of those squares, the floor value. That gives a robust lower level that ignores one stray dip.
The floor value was 74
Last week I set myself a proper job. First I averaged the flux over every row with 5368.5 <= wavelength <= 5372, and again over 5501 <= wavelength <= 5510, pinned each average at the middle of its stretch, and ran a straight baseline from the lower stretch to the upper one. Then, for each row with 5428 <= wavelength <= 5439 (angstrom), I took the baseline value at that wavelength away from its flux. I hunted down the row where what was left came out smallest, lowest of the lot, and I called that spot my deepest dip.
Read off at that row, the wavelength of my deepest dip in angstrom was 5436.26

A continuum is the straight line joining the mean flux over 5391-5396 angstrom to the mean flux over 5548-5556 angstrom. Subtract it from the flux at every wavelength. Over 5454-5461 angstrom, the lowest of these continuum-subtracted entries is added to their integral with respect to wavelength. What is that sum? -4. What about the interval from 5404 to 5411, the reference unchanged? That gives -8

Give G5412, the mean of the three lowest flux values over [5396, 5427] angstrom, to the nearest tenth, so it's 6.6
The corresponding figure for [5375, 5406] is 6.3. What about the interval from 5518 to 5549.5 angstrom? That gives 6.9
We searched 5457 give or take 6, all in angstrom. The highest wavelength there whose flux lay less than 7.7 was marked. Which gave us 5460.09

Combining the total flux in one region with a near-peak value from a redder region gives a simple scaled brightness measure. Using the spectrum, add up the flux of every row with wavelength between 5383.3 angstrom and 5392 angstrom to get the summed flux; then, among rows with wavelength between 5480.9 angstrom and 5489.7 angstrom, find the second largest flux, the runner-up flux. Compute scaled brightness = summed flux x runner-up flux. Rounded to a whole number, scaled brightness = 533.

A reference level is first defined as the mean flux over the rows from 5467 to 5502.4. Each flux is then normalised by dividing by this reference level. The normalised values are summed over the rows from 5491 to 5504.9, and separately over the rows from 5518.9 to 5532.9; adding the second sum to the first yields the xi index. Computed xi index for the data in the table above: 21.1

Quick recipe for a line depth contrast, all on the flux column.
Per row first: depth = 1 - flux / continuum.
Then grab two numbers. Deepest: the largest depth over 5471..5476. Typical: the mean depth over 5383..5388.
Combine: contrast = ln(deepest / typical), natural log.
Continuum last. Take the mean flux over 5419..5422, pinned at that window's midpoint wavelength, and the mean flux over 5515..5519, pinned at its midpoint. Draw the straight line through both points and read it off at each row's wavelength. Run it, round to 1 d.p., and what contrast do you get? -0.1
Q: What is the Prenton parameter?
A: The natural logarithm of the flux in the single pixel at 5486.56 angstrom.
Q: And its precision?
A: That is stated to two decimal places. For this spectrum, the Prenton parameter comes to 2.23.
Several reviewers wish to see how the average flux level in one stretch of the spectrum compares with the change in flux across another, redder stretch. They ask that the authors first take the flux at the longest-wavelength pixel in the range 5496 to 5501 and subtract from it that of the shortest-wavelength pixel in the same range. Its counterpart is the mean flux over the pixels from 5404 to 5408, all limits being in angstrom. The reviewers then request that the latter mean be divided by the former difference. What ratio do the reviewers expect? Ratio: 18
